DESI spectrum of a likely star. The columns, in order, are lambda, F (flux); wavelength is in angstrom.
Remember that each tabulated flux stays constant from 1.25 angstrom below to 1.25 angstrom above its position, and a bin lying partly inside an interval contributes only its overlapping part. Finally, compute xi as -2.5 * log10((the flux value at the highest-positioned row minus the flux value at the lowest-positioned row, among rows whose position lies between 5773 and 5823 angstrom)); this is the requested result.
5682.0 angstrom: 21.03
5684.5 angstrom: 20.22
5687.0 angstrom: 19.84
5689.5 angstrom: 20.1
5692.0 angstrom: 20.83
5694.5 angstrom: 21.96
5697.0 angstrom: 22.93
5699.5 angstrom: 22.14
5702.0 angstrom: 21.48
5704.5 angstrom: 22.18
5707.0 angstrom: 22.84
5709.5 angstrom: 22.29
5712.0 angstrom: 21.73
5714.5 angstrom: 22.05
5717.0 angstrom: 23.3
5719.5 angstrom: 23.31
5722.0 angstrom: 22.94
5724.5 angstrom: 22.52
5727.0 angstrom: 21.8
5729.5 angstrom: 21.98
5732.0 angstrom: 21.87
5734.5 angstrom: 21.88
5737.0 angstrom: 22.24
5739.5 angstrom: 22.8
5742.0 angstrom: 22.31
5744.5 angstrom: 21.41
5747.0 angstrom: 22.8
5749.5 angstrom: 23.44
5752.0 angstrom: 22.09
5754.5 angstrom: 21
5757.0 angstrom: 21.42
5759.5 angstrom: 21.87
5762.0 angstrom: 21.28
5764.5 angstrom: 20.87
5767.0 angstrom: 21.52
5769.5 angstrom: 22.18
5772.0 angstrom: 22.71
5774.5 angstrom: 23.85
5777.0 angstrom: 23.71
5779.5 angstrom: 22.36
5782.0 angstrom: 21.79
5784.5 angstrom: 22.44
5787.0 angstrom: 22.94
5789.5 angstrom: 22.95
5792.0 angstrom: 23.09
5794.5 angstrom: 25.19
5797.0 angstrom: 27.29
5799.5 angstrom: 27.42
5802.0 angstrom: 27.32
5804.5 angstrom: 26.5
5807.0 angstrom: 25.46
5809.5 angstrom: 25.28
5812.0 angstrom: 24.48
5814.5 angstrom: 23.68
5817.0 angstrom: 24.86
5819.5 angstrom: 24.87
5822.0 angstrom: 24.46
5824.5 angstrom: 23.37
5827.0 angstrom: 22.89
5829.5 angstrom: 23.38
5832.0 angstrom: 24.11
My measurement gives 0.5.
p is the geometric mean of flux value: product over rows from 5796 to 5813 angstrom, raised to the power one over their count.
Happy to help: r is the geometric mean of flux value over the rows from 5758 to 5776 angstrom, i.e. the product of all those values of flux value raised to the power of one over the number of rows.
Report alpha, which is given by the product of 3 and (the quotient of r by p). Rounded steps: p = 26.2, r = 22.0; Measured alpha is 2.52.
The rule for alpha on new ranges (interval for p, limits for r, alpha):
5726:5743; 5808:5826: 3.31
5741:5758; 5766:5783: 3.07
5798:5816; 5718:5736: 2.61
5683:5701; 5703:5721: 3.20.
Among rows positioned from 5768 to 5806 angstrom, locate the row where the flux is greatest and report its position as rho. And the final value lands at 5799.5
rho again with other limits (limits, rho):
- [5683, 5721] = 5719.5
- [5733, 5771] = 5749.5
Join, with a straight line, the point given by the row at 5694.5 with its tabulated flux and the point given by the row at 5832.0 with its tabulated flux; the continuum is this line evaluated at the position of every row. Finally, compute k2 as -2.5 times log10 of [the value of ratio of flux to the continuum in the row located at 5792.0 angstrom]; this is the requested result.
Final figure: 0.018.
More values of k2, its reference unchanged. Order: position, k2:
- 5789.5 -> 0.023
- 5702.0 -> 0.030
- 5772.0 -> 0.022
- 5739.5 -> -0.007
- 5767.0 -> 0.077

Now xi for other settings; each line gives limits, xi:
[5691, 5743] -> -0.4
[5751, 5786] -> 1.1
